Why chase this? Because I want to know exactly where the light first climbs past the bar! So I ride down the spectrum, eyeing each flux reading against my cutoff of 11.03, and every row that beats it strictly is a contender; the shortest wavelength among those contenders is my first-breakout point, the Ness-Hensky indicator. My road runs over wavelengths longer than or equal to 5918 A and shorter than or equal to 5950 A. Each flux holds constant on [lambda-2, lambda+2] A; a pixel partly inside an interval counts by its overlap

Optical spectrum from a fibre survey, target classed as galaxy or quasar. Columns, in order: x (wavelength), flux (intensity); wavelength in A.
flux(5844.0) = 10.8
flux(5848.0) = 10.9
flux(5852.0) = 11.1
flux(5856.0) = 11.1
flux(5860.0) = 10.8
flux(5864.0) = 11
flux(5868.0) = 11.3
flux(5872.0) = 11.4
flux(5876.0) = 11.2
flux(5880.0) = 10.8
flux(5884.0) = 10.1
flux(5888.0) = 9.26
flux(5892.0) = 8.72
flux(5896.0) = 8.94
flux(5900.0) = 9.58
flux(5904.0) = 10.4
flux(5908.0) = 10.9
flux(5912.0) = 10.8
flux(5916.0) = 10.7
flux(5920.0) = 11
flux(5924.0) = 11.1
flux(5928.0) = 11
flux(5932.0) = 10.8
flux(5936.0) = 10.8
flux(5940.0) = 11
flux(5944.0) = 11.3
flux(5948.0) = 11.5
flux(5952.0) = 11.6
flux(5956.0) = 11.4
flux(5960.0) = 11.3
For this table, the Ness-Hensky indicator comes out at 5924.0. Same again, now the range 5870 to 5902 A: 5872.0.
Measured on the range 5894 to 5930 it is 5924.0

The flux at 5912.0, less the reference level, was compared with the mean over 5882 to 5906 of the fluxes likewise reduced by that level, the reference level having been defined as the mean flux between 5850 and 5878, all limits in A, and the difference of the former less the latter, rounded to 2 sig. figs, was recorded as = 1.3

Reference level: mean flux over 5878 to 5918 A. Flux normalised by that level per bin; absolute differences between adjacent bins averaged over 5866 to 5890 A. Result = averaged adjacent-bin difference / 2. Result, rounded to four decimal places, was 0.0224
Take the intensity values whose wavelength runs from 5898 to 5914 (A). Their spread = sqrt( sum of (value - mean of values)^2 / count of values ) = 0.52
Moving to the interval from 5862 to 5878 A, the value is 0.15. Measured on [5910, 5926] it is 0.16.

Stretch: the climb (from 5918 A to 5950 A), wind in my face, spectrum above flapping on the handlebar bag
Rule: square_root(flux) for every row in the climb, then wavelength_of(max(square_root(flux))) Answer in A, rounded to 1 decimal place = 5948.0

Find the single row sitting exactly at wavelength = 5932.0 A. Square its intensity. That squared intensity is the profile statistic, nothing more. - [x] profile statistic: 117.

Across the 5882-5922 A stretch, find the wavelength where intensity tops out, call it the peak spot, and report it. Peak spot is 5920.0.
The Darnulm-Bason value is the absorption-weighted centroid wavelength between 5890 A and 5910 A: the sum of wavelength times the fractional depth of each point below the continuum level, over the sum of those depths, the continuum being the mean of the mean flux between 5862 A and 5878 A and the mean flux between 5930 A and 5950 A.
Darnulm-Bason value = 5896.8 A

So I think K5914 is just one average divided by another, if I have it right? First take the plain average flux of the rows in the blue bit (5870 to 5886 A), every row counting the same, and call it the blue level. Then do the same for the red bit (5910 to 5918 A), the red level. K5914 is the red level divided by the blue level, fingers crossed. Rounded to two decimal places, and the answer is 0.99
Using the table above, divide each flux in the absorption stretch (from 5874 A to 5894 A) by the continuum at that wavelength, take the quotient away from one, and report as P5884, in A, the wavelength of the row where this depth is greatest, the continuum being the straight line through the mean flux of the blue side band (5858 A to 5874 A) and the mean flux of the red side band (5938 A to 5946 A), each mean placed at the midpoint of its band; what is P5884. 5892.0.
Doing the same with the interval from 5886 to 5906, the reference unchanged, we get 5892.0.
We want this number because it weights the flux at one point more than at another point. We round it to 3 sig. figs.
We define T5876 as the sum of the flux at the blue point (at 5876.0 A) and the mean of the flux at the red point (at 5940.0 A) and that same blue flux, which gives 22.3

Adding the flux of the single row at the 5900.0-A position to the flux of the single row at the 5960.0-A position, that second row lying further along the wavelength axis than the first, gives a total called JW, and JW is 20.9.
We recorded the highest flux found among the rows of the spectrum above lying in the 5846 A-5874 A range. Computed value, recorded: 11.4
